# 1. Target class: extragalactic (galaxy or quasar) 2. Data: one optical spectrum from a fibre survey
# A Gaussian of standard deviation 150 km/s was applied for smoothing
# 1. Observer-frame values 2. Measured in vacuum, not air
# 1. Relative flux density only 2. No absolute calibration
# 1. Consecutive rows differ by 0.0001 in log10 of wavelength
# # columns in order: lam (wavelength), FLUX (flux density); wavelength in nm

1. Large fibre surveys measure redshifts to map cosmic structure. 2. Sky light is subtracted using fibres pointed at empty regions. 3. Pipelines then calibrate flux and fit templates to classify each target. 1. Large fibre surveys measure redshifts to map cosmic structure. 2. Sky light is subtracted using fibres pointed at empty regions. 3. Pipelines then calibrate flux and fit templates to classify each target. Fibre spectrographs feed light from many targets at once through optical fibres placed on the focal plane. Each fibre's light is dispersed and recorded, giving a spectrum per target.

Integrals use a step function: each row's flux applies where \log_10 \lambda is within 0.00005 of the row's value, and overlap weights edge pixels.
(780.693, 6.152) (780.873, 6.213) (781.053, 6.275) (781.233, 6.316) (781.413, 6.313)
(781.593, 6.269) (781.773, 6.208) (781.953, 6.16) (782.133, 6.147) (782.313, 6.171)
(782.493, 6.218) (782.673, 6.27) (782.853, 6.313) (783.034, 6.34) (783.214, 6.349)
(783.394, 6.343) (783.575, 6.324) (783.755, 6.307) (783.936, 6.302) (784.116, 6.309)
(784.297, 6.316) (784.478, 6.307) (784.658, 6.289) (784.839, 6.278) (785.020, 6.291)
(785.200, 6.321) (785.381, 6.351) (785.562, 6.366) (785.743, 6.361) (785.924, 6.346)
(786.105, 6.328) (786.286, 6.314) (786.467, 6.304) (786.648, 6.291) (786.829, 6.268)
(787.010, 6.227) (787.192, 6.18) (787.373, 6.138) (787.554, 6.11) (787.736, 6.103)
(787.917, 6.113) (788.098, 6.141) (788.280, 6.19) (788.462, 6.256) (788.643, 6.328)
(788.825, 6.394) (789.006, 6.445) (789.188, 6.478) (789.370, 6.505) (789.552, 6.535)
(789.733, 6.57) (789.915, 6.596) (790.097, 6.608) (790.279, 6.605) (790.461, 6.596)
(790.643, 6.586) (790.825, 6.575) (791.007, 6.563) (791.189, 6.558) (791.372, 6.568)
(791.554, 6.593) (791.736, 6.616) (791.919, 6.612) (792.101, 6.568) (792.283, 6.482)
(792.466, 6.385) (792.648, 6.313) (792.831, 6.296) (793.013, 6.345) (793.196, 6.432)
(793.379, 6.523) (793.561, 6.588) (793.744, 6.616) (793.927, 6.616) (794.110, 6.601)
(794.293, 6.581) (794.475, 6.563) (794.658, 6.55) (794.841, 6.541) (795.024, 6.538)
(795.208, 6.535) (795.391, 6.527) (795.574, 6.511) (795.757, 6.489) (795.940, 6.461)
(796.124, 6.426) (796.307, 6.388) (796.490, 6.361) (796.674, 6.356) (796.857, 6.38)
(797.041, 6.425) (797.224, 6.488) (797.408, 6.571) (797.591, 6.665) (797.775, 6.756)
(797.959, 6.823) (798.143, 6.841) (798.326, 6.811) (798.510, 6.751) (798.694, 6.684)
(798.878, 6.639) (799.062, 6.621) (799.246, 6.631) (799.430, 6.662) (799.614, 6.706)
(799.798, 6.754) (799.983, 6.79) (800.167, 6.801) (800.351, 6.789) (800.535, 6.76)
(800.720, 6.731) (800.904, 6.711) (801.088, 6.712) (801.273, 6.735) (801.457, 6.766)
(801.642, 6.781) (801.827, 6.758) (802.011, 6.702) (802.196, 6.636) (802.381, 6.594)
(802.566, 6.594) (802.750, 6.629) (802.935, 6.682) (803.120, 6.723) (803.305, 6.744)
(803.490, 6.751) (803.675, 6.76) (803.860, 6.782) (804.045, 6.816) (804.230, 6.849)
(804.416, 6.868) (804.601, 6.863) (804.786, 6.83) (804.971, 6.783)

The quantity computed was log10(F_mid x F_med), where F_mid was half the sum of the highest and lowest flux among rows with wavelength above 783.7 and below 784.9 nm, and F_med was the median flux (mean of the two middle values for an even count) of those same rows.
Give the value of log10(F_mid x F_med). 1.60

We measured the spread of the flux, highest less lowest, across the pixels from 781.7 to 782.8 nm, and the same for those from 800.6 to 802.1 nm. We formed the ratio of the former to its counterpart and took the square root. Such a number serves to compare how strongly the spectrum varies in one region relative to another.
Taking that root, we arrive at 1.2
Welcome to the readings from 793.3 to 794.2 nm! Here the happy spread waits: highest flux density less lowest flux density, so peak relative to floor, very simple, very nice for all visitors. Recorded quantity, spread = 0.093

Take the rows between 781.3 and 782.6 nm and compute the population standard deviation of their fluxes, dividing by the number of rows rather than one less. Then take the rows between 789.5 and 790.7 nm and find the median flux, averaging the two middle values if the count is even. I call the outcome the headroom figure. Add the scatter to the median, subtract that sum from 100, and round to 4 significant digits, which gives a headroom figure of 93.35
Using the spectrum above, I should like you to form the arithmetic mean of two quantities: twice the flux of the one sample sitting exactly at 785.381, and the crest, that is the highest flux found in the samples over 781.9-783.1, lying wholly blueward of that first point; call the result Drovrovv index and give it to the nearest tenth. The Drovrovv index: 9.5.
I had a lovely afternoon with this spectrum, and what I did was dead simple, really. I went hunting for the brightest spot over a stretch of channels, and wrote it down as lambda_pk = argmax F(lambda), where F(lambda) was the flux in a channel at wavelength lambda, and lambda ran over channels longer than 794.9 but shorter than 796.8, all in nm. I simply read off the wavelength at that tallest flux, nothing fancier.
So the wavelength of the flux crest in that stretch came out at 795.024 nm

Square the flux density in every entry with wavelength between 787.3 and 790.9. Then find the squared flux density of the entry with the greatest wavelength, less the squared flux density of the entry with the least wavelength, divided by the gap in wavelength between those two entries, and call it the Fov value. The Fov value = 1.6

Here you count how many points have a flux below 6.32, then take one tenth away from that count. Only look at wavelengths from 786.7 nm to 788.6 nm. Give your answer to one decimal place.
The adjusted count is 9.9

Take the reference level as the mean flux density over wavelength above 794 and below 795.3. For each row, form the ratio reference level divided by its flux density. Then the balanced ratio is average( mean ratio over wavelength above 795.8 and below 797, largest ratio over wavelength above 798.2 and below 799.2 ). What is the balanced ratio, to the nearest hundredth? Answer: 1.01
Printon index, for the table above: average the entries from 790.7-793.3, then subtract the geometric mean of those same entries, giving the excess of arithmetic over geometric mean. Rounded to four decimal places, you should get 0.0010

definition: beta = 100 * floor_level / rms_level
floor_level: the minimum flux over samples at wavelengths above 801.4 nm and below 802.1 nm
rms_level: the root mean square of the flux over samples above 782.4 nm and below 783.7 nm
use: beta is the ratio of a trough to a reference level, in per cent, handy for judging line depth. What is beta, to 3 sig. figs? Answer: 106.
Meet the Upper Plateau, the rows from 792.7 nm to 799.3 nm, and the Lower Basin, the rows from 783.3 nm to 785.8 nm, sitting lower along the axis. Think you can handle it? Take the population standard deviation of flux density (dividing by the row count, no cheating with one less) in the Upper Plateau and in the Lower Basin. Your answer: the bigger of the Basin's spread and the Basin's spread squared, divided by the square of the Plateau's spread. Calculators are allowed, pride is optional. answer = 1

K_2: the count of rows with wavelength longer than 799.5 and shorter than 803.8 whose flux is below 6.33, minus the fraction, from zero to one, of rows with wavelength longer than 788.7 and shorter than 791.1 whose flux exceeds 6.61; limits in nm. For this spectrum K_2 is 0.00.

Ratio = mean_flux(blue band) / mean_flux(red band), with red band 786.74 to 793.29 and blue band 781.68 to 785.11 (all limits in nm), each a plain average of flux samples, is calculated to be 0.979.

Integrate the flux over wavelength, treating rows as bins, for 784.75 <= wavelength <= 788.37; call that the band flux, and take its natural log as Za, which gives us 3.12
